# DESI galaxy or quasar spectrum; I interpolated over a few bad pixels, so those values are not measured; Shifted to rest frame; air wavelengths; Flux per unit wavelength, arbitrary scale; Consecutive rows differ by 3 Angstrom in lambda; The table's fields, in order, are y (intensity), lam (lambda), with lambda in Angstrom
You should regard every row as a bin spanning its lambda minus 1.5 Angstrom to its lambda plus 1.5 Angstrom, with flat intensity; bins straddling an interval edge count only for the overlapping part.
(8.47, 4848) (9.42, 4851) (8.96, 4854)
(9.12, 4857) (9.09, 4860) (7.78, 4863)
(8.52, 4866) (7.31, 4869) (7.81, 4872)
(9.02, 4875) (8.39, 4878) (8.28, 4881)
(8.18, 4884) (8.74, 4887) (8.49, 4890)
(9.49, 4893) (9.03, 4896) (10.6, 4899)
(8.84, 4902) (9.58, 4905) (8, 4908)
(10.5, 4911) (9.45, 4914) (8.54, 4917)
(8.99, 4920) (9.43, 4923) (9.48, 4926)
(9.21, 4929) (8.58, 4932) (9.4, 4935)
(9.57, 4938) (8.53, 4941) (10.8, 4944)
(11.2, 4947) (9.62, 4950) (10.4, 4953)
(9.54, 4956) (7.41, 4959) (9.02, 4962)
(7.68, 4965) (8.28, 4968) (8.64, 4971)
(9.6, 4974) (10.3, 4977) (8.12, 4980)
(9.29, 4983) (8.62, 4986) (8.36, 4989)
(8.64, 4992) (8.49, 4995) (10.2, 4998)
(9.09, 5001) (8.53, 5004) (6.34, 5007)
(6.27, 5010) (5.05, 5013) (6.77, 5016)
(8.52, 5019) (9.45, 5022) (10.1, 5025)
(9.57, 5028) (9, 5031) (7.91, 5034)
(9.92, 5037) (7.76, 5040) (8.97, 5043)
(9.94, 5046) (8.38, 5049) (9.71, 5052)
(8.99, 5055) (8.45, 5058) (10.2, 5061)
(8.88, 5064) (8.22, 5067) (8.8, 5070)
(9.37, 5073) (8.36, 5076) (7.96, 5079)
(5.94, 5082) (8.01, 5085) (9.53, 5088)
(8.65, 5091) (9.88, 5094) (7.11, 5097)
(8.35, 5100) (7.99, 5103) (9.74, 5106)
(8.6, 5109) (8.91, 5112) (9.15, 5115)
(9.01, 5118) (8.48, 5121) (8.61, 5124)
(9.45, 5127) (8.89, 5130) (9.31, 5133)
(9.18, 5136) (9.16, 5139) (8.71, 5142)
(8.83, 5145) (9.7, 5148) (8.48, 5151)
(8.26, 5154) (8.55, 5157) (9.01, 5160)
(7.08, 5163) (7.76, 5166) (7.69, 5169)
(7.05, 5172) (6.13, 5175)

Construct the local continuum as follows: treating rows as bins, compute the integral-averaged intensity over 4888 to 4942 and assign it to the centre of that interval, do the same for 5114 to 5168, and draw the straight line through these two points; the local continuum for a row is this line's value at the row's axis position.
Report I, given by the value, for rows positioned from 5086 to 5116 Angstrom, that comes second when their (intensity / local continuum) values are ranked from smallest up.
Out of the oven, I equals 0.91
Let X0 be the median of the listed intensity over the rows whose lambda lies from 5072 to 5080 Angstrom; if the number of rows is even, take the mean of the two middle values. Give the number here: 8.4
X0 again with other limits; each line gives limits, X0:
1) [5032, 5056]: 9.0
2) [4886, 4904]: 8.9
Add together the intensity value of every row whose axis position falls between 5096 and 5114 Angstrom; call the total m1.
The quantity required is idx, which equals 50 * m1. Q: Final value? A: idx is 2535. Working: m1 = 51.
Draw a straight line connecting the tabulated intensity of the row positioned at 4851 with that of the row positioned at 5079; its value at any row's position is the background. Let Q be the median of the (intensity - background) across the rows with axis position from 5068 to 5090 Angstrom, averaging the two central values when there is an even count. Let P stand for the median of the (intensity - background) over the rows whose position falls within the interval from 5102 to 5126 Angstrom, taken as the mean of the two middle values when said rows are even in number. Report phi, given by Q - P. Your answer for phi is -0.7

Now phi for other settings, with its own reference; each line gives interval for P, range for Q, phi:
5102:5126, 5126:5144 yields 0.5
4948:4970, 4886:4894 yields -0.8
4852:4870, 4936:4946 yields 1.3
